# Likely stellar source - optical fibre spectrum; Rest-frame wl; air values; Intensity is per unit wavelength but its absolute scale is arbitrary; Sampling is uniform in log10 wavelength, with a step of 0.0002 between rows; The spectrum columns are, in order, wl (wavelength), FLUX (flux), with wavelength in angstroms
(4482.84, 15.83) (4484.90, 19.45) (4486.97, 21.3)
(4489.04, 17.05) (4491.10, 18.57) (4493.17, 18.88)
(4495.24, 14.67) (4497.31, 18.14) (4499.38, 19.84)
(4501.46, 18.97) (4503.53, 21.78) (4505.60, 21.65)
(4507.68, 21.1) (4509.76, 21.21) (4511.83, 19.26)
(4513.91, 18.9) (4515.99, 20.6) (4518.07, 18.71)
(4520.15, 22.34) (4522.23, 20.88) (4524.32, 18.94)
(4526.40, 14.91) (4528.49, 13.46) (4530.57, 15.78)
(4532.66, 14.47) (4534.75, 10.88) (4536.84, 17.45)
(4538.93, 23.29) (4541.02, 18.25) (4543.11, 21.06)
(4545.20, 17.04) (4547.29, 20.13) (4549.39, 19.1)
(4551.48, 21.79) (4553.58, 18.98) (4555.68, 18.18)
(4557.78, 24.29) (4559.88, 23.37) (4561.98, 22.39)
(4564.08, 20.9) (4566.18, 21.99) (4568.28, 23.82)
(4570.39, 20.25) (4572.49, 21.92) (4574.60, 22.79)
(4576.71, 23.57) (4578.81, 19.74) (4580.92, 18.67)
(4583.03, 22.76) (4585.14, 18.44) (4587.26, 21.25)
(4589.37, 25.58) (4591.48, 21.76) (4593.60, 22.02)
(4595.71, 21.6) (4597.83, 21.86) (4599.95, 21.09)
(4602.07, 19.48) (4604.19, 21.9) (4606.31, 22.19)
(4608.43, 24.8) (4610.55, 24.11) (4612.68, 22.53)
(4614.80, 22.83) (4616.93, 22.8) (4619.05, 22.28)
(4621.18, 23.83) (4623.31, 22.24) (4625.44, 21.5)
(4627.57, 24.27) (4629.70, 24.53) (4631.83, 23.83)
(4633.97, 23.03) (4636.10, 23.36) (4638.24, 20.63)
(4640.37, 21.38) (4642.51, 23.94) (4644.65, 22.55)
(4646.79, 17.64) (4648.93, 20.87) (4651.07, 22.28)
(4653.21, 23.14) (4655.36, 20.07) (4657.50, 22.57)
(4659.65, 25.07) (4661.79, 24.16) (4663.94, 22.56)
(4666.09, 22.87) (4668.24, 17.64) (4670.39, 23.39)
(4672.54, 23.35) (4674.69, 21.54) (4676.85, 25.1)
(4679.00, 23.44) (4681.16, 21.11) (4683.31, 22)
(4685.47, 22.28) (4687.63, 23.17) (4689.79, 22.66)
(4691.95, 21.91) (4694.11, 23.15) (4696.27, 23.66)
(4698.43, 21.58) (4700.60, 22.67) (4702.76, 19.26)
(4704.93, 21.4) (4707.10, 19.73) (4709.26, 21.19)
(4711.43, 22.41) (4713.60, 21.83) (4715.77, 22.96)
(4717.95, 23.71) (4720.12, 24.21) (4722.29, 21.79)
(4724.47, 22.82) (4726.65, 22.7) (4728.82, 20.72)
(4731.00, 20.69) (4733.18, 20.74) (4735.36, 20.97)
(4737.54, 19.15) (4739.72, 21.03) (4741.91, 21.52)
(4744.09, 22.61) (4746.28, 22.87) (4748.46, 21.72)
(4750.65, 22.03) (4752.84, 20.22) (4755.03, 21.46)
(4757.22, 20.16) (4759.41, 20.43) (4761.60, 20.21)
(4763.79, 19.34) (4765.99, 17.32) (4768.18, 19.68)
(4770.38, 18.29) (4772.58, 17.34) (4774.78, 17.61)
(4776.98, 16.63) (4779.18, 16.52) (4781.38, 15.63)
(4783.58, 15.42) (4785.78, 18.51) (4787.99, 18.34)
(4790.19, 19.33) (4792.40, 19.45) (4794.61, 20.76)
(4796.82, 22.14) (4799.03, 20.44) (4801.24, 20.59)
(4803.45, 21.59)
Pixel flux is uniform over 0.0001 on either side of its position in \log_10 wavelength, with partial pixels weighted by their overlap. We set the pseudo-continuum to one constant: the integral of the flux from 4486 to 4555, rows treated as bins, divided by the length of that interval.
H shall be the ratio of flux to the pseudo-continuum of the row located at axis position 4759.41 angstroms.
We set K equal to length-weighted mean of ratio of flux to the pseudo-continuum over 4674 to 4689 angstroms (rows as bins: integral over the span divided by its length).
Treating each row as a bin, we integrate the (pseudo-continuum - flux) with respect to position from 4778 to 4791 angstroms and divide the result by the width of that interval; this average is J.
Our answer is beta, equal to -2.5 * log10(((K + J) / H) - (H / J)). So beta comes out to -0.63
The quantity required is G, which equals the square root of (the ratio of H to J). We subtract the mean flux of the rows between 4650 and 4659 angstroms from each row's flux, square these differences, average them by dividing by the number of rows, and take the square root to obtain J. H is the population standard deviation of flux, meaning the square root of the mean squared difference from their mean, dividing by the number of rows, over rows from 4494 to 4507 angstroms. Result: 1.4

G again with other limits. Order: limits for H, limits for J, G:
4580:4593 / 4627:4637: 2.1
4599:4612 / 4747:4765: 1.4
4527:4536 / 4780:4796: 1.0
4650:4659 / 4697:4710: 1.0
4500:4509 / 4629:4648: 0.7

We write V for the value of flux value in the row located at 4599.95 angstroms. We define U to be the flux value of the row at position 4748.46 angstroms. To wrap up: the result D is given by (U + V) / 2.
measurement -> 21.4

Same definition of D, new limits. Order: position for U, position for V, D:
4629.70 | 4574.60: 23.7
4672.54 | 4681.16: 22.2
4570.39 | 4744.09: 21.4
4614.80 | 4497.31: 20.5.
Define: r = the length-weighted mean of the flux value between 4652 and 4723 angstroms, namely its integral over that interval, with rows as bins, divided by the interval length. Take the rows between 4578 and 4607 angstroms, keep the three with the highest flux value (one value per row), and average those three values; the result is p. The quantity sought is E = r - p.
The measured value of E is -1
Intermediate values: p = 23.5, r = 22.4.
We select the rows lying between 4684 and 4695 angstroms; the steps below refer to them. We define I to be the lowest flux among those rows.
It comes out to 21.91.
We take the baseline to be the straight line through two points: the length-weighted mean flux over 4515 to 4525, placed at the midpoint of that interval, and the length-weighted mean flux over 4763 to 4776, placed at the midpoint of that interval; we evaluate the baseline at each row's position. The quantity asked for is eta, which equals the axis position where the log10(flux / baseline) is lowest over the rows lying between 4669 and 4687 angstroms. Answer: 4681.16 angstroms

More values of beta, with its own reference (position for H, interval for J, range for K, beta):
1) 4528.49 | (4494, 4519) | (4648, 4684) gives -0.39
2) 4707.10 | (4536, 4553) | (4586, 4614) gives -0.21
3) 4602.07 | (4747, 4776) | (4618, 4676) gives -0.32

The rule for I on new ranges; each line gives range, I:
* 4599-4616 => 19.48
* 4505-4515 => 18.9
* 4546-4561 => 18.18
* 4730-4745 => 19.15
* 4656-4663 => 22.57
